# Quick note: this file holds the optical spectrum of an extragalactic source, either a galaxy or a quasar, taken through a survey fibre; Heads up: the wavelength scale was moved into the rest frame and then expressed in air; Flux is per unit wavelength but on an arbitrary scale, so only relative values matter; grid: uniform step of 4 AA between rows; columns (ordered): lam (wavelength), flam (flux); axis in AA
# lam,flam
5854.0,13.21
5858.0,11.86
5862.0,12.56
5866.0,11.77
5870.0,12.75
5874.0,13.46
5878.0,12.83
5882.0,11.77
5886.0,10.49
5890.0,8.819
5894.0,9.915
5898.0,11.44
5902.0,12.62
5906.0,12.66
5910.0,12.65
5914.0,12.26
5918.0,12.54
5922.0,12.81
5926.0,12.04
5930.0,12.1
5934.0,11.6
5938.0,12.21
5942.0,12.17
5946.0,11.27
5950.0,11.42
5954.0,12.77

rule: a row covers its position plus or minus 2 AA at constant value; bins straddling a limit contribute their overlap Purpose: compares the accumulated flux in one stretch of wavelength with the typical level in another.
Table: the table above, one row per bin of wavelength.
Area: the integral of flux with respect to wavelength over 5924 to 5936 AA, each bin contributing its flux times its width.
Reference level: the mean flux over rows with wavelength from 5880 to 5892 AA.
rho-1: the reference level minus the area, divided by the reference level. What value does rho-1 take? -13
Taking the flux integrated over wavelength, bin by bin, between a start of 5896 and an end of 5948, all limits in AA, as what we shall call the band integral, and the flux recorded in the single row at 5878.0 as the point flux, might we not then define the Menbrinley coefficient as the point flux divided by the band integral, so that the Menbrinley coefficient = 0.0203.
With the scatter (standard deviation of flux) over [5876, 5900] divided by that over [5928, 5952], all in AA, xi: 3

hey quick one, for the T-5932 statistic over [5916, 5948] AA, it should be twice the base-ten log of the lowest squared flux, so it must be 4.21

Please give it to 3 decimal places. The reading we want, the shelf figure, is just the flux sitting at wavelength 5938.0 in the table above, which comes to 12.210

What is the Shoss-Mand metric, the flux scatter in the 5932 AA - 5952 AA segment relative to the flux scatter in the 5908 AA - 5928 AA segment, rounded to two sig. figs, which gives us 1.4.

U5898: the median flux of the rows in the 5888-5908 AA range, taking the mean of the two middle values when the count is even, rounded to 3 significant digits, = 11.4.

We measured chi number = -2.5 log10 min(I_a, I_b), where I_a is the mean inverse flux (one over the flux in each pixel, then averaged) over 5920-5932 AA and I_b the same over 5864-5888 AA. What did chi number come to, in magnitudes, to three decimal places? 2.725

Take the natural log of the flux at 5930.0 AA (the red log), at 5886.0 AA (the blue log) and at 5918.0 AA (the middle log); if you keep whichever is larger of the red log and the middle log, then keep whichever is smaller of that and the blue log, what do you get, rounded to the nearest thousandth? 2.350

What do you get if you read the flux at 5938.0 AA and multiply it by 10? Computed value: 122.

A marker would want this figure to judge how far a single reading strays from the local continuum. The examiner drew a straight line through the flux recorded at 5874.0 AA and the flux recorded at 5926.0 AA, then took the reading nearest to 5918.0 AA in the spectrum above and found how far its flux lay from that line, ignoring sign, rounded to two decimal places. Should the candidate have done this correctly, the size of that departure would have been 0.28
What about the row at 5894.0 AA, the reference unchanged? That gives 3.00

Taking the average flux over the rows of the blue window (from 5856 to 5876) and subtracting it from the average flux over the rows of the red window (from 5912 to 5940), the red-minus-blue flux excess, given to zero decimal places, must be 0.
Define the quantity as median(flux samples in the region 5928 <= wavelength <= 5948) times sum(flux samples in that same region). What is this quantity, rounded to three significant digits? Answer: 718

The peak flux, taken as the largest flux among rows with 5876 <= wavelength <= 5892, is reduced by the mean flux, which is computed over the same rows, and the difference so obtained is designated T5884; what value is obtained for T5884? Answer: 1.9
